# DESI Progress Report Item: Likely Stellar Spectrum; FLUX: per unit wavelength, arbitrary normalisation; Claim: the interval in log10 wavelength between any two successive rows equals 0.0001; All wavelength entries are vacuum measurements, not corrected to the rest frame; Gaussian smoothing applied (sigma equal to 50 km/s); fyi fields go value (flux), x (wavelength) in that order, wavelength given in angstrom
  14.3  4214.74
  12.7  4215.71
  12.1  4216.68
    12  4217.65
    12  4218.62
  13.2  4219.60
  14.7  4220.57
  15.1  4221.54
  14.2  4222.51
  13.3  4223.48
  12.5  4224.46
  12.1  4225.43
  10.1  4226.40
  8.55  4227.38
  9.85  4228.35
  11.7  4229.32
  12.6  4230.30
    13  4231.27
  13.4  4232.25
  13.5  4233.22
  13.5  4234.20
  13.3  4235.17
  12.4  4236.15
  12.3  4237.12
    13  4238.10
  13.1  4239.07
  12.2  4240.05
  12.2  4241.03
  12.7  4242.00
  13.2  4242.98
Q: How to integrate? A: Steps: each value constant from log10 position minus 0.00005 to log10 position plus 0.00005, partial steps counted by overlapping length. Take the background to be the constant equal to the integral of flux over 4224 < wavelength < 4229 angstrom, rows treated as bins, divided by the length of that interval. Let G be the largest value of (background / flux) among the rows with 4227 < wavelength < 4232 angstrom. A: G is 1.25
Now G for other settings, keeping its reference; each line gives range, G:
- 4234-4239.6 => 0.87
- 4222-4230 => 1.25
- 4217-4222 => 0.89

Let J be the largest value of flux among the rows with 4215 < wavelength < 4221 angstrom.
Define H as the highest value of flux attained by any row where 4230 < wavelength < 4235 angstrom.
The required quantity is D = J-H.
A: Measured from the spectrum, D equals 1.2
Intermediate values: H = 13.5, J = 14.7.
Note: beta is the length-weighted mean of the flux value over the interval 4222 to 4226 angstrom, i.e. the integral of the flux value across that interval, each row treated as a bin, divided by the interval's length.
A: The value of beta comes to 12.98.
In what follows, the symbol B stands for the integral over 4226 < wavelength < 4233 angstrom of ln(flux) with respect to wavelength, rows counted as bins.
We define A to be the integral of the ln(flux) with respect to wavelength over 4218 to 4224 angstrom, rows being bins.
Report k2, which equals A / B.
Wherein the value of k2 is 0.9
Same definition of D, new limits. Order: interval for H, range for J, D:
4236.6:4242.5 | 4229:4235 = 0.4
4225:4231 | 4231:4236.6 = 0.9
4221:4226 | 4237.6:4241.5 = -2.0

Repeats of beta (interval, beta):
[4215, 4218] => 12.44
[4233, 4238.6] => 12.98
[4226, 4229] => 9.61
